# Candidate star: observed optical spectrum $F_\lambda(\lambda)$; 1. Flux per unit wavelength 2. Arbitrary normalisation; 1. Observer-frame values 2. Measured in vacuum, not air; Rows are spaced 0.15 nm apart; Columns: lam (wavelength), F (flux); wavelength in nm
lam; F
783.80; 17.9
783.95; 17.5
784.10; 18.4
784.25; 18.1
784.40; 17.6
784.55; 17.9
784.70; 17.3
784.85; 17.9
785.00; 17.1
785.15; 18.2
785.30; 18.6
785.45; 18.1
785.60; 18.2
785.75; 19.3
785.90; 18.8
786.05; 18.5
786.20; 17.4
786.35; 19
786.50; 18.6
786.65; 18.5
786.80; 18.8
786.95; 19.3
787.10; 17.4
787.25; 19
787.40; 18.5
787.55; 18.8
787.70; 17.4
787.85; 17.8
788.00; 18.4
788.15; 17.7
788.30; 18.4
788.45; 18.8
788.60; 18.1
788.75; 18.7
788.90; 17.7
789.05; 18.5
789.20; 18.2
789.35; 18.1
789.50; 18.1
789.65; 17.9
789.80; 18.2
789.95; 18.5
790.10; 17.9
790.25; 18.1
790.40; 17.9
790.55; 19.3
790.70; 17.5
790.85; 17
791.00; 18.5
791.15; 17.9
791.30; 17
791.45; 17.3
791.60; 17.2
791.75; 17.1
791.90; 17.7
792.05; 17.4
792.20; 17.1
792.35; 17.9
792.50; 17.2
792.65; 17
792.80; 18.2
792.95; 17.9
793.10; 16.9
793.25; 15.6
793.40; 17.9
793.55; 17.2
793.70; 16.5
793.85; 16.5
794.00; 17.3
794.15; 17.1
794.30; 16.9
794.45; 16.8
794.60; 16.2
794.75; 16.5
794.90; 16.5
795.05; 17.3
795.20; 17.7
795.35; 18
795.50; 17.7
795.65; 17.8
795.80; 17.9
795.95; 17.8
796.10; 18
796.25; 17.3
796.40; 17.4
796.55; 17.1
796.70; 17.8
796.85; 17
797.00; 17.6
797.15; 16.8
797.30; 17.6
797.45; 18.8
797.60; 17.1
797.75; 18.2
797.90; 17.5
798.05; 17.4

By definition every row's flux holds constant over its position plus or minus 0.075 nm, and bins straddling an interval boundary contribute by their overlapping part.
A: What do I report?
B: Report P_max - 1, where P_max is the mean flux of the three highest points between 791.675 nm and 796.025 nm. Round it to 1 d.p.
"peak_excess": 17.0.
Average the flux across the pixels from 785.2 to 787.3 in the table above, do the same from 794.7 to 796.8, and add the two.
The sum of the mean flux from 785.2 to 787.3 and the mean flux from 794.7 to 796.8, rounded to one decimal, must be 36.0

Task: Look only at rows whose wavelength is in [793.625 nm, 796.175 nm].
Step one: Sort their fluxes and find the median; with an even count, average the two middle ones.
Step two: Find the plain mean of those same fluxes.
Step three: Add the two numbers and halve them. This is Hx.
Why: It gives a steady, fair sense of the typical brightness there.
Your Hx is 17.3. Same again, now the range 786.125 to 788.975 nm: 18.4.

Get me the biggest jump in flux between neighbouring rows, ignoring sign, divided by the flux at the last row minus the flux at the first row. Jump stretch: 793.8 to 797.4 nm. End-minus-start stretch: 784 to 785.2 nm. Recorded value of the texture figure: -4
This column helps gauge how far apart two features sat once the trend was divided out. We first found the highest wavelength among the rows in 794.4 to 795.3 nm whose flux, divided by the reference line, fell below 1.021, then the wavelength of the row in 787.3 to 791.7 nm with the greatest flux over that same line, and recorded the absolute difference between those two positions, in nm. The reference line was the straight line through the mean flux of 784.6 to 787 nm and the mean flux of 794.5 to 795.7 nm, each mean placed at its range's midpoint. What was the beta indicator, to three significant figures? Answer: 4.50 nm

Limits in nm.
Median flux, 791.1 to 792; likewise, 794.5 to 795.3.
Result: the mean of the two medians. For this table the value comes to 16.9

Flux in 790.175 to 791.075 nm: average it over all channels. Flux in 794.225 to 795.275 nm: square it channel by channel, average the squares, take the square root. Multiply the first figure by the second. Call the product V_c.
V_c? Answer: 304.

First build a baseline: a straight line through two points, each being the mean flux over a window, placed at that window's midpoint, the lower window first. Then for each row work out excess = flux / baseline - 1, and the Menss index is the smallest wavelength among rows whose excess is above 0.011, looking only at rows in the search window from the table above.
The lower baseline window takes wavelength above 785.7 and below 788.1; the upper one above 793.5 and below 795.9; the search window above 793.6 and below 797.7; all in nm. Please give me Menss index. 795.05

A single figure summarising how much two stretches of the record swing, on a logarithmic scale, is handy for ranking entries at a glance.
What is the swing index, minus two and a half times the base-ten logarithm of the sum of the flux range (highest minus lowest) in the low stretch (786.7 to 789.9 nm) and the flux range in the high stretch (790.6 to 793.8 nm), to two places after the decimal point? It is -1.70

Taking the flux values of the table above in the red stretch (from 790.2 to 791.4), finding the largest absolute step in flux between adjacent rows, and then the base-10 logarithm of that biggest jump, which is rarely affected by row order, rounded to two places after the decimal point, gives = 0.26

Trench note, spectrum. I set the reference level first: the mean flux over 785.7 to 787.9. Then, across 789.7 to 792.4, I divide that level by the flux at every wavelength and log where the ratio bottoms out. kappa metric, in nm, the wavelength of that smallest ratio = 790.55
